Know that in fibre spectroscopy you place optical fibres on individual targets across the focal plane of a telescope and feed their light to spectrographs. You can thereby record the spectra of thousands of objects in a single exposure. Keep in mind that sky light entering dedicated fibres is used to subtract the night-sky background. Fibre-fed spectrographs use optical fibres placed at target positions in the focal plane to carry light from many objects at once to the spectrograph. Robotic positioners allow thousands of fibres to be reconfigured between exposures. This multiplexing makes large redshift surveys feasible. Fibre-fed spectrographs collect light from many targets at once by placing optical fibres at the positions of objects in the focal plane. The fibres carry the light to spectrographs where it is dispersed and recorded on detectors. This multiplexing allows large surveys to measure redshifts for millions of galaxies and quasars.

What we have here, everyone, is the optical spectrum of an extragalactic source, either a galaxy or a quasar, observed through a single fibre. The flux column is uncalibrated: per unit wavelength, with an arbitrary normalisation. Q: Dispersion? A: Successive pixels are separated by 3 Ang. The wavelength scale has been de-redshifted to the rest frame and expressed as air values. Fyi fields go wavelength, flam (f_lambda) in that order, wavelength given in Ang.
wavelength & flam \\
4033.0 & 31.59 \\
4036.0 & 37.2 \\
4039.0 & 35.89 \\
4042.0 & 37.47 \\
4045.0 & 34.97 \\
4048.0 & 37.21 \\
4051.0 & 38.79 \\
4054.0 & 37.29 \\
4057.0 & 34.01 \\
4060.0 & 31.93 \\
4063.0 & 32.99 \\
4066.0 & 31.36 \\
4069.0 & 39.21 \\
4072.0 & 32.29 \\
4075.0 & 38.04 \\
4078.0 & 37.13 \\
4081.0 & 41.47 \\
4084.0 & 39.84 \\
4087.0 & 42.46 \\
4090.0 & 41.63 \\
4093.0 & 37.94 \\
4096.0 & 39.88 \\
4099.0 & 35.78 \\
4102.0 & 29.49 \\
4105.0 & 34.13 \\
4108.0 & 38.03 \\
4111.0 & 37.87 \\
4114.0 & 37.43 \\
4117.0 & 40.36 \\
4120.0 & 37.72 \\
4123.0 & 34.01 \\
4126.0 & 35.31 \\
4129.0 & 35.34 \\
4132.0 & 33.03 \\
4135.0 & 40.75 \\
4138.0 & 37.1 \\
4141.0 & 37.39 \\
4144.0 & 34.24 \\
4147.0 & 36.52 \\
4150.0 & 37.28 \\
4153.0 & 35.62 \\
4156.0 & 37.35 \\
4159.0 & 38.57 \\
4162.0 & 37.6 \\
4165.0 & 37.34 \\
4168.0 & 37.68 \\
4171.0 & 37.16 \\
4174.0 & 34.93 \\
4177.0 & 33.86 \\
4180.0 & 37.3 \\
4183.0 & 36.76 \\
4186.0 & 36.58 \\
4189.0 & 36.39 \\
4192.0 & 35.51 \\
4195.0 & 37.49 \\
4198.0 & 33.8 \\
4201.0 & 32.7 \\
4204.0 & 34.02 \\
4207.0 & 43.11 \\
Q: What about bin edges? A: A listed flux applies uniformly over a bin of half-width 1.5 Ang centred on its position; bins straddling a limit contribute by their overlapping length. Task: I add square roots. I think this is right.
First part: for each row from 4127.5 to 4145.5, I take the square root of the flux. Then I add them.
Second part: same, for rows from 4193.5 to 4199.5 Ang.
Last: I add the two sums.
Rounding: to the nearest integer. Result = 48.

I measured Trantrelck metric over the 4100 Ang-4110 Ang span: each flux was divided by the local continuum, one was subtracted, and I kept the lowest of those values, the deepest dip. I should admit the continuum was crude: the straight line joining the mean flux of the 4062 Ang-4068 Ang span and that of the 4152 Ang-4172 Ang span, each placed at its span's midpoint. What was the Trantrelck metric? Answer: -0.14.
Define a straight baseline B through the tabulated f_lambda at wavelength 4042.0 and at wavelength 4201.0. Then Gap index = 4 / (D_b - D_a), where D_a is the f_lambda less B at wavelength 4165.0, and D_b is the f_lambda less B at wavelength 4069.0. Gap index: -4.0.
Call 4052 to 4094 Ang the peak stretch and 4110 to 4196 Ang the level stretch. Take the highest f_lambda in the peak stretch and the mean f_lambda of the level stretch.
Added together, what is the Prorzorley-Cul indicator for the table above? 79.2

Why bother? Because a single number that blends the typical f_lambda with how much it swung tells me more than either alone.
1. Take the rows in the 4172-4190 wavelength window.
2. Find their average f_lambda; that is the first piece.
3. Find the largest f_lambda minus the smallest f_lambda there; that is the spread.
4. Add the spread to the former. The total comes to 39.4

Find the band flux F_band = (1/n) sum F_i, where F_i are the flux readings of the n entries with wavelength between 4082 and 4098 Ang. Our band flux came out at 40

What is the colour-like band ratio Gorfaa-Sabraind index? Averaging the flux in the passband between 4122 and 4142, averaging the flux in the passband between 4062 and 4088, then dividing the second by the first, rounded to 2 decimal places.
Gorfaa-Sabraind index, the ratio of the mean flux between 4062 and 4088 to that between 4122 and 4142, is 1.03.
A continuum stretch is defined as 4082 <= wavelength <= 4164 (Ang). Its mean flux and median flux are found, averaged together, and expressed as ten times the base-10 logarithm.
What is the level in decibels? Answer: 15.7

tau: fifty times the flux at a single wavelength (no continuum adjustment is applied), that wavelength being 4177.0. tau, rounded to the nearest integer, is 1693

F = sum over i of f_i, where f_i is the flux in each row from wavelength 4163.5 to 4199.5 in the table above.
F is 435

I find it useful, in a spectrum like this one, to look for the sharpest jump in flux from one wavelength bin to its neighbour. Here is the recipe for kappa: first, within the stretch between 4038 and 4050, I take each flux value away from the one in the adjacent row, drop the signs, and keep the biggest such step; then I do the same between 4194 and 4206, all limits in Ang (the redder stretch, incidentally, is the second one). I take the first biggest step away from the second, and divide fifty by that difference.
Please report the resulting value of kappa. 42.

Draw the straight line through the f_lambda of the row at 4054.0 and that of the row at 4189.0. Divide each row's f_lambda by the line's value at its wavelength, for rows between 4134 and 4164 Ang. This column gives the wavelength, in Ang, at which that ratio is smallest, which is 4144.0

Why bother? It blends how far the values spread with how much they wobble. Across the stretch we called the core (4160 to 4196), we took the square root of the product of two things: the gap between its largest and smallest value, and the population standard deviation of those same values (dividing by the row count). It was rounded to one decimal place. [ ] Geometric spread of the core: 2.1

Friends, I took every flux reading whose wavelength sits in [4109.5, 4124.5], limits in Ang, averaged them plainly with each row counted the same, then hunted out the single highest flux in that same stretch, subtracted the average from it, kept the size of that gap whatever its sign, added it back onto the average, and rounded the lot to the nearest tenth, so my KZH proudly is 40.4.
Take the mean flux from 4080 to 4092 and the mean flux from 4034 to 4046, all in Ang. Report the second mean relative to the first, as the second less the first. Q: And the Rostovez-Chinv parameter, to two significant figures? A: -5.0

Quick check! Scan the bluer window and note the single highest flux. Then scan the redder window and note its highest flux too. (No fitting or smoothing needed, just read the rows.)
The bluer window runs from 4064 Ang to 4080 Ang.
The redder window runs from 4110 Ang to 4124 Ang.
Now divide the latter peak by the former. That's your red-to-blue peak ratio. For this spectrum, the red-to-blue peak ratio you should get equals 1.03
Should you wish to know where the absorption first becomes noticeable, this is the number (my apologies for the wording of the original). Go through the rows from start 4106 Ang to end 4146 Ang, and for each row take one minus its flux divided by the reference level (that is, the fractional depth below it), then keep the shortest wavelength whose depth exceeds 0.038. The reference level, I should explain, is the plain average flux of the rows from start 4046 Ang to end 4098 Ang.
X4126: 4123.0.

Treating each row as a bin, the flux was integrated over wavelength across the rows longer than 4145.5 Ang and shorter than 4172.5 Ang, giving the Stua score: 1005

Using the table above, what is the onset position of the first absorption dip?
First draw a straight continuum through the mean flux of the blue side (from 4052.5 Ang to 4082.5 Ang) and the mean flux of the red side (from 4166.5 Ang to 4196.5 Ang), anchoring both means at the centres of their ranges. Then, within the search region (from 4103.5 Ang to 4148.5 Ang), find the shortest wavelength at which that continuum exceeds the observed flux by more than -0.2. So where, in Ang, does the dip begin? 4105.0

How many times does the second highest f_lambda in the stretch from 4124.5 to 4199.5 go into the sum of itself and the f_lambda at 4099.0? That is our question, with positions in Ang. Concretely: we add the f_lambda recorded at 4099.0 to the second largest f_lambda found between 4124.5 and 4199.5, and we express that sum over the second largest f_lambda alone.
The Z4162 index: 1.93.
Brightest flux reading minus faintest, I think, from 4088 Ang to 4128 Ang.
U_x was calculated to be 12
